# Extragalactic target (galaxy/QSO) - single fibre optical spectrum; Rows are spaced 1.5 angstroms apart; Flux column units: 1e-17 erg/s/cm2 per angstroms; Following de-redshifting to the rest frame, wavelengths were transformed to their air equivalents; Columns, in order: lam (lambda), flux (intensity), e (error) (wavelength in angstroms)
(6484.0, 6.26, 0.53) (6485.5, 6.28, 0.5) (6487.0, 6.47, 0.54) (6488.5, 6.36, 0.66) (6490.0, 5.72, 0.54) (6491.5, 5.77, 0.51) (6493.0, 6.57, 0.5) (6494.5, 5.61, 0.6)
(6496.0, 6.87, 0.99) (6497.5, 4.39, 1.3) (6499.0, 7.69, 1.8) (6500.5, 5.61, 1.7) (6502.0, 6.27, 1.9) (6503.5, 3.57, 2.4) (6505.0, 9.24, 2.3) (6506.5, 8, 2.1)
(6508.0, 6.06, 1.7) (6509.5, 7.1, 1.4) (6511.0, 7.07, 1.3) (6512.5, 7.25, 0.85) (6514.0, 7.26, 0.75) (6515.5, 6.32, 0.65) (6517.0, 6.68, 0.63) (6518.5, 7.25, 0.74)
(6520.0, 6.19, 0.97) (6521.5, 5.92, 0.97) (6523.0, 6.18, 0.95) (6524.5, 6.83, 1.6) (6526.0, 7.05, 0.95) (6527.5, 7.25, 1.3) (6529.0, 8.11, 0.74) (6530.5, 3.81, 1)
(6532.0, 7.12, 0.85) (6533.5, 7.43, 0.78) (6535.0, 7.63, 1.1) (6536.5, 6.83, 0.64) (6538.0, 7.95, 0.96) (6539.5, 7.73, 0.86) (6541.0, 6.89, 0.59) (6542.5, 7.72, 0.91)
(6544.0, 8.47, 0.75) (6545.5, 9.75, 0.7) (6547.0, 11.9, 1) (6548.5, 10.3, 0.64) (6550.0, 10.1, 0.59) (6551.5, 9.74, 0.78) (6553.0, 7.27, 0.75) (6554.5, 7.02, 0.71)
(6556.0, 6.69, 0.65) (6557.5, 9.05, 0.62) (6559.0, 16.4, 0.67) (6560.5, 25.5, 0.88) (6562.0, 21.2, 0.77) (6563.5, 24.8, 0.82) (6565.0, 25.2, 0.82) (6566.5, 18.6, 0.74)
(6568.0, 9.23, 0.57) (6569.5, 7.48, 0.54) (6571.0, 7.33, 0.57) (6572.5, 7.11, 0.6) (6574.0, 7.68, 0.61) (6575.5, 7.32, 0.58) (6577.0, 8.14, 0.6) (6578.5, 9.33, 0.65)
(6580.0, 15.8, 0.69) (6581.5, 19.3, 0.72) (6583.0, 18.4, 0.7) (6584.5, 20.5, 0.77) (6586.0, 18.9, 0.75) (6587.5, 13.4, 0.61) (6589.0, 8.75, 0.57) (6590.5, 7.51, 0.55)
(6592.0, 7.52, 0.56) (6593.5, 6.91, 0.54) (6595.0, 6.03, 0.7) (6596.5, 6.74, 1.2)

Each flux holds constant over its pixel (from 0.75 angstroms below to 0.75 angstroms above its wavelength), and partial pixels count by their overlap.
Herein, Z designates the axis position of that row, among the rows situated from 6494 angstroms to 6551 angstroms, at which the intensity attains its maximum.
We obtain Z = 6547.0 angstroms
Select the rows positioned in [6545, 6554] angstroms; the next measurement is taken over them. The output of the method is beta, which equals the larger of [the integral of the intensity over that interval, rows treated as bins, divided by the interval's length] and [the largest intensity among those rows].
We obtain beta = 12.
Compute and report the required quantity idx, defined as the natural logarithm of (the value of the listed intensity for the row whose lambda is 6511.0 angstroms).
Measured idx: 1.96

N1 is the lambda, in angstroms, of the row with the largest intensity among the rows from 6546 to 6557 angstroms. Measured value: 6547.0 angstroms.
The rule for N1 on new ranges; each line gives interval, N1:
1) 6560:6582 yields 6560.5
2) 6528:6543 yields 6529.0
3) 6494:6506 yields 6505.0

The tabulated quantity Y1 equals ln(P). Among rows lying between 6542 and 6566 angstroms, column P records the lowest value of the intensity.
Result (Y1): 1.90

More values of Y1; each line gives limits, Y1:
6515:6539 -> 1.34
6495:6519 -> 1.27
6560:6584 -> 1.96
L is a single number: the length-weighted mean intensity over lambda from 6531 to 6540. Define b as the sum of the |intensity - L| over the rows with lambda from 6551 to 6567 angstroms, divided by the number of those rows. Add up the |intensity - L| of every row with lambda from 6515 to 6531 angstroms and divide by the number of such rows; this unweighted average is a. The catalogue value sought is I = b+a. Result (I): 9.4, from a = 1.0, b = 8.4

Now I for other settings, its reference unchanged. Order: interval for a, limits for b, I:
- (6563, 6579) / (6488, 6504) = 6.3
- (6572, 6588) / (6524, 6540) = 6.6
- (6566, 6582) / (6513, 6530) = 4.0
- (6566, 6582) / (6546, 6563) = 8.5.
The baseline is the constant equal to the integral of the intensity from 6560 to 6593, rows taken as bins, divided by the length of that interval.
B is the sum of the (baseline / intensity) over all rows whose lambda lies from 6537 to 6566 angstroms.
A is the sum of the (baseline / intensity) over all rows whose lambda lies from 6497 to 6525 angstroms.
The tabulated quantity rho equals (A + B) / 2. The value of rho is 34.2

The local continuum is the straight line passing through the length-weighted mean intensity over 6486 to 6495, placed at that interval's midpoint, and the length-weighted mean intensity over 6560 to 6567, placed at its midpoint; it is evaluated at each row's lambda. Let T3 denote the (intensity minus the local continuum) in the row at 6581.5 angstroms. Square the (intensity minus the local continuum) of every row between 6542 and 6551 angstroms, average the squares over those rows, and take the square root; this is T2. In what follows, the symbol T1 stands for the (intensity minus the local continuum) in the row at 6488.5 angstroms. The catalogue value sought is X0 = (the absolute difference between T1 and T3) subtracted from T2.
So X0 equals 1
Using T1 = 0.7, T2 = 9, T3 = -8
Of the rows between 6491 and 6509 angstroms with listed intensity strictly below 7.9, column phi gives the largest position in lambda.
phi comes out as 6508.0 angstroms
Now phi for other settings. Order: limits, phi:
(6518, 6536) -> 6535.0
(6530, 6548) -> 6542.5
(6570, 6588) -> 6575.5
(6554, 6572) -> 6571.0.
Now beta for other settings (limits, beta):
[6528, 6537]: 8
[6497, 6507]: 9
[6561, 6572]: 25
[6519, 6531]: 8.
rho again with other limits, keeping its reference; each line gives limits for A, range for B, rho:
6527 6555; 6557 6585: 28.6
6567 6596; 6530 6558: 31.6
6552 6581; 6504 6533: 33.0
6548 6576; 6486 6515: 34.6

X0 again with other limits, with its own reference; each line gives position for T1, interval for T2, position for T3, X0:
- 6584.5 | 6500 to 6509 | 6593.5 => -12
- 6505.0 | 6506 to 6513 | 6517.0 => -2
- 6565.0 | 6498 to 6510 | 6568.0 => -14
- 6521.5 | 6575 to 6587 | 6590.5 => -1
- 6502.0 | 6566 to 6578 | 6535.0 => 10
